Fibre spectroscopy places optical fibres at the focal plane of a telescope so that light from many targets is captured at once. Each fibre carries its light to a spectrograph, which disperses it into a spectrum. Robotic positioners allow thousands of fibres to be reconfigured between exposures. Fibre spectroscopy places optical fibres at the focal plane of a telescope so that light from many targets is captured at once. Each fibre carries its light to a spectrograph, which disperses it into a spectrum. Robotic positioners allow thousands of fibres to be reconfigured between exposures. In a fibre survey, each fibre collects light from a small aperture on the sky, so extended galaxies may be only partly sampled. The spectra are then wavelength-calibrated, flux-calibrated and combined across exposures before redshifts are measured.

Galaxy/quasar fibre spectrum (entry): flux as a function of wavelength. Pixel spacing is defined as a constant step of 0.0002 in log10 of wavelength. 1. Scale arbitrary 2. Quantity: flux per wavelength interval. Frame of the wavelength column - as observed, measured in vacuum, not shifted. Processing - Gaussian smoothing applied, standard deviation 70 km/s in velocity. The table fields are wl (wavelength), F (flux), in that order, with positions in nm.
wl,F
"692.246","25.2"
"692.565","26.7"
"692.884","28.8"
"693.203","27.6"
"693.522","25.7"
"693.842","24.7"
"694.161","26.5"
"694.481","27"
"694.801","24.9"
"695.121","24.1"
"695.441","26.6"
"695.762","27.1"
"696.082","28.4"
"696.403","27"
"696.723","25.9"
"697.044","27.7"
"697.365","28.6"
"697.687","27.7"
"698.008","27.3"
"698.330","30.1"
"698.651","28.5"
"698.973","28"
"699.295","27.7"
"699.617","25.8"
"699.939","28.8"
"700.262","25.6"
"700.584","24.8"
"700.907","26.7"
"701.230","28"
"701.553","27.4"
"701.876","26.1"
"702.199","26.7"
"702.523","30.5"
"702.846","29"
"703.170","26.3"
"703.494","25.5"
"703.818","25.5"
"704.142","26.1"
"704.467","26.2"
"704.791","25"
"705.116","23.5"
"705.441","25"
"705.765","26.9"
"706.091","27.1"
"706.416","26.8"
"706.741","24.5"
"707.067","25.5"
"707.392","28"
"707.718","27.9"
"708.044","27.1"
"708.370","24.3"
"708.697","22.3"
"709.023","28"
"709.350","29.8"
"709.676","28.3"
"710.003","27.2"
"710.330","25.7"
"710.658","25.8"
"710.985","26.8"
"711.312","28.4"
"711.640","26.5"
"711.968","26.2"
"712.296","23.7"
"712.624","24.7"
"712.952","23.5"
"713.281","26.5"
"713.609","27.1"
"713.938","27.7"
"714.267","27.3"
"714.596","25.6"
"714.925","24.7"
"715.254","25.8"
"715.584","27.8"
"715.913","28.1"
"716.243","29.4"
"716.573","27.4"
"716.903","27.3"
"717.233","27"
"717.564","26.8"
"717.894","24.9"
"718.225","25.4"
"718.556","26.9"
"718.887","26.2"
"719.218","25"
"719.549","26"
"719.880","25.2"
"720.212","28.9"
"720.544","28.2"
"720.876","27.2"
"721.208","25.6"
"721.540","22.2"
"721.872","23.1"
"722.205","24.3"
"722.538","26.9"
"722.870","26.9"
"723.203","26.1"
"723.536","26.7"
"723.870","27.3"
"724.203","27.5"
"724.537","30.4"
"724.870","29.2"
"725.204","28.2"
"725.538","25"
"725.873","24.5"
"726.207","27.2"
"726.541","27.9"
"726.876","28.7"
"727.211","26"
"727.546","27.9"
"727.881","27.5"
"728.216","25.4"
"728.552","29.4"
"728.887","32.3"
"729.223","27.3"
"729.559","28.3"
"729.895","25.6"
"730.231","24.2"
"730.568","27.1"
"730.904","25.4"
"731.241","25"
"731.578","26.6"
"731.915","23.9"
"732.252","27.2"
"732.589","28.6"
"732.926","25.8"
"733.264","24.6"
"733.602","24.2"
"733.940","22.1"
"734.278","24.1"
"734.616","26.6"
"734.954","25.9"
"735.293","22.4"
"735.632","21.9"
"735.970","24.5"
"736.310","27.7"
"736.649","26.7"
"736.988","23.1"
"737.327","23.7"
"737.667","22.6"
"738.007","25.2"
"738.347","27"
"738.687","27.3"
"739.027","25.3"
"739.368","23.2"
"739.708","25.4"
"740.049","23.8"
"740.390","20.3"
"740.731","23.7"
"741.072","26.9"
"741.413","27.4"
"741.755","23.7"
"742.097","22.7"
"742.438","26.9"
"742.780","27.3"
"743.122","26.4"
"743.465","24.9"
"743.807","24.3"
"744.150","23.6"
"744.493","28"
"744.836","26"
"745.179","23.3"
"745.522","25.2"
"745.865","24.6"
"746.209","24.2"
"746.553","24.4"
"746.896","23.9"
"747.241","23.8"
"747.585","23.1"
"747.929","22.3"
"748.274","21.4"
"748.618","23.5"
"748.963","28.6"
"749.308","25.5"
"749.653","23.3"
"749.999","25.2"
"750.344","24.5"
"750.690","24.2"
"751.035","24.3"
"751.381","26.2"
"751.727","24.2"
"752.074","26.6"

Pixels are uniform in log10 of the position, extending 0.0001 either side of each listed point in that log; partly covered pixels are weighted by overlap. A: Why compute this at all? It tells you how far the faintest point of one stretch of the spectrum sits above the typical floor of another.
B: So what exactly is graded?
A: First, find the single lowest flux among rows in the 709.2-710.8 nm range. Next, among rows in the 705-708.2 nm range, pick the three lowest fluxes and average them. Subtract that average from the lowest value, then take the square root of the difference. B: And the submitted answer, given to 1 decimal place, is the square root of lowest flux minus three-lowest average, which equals 1.2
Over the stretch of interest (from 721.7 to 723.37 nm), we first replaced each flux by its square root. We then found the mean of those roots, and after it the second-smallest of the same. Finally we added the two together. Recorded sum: 10.0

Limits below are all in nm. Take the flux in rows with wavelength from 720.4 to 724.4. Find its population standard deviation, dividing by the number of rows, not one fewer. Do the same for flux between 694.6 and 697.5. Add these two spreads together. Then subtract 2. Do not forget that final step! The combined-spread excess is 1.2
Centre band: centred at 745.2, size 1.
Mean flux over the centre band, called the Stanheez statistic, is 24.8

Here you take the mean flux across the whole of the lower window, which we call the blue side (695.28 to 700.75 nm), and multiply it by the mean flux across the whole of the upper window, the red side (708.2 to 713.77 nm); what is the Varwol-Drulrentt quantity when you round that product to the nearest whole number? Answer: 717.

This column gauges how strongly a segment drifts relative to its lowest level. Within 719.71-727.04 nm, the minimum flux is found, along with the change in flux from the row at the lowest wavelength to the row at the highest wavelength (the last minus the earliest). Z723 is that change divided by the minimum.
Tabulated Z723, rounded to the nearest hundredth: 0.16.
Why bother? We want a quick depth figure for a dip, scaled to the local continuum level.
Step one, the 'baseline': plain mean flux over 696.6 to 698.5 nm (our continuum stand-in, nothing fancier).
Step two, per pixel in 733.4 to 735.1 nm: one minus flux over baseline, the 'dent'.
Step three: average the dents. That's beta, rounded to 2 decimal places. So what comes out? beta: 0.12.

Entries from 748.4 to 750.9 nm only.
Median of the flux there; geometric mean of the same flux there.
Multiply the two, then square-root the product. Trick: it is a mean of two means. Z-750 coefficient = 24.7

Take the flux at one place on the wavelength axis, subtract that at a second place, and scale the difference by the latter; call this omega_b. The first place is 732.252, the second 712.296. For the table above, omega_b 0.15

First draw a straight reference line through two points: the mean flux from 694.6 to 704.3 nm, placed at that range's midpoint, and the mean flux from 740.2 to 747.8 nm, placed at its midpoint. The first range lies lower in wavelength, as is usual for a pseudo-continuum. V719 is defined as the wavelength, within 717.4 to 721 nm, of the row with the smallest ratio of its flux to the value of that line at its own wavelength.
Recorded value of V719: 717.894 nm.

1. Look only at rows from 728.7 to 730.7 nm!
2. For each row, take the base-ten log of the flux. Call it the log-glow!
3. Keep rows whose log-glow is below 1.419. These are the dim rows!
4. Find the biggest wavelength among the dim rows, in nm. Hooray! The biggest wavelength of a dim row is 730.231 nm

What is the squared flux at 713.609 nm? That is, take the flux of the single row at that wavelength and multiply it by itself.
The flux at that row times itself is 734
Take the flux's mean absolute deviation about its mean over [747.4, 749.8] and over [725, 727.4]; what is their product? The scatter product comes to 2.45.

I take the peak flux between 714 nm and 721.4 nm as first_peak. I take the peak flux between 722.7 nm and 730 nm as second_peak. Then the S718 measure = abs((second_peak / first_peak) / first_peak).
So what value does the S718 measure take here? 0.037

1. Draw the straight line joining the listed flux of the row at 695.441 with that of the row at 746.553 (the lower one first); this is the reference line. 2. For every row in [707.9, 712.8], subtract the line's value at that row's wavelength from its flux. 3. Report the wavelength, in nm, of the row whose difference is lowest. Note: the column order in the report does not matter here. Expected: 708.697 nm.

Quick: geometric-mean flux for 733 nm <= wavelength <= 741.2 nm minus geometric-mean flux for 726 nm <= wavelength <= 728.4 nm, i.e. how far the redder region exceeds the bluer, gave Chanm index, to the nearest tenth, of -2.8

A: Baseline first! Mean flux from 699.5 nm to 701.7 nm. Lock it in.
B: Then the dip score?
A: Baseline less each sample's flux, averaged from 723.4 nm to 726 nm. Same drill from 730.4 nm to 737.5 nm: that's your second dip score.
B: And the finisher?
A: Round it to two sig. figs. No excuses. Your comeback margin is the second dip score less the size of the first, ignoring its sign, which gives 1.0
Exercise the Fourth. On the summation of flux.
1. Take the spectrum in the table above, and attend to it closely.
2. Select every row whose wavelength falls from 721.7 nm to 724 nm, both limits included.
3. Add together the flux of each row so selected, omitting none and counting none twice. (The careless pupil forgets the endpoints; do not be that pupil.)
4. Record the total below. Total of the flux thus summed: 181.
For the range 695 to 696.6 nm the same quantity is 133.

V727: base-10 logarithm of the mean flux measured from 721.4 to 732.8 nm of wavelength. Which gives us 1.43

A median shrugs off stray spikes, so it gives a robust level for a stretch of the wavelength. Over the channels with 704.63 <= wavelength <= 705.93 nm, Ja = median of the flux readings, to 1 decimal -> 25.0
